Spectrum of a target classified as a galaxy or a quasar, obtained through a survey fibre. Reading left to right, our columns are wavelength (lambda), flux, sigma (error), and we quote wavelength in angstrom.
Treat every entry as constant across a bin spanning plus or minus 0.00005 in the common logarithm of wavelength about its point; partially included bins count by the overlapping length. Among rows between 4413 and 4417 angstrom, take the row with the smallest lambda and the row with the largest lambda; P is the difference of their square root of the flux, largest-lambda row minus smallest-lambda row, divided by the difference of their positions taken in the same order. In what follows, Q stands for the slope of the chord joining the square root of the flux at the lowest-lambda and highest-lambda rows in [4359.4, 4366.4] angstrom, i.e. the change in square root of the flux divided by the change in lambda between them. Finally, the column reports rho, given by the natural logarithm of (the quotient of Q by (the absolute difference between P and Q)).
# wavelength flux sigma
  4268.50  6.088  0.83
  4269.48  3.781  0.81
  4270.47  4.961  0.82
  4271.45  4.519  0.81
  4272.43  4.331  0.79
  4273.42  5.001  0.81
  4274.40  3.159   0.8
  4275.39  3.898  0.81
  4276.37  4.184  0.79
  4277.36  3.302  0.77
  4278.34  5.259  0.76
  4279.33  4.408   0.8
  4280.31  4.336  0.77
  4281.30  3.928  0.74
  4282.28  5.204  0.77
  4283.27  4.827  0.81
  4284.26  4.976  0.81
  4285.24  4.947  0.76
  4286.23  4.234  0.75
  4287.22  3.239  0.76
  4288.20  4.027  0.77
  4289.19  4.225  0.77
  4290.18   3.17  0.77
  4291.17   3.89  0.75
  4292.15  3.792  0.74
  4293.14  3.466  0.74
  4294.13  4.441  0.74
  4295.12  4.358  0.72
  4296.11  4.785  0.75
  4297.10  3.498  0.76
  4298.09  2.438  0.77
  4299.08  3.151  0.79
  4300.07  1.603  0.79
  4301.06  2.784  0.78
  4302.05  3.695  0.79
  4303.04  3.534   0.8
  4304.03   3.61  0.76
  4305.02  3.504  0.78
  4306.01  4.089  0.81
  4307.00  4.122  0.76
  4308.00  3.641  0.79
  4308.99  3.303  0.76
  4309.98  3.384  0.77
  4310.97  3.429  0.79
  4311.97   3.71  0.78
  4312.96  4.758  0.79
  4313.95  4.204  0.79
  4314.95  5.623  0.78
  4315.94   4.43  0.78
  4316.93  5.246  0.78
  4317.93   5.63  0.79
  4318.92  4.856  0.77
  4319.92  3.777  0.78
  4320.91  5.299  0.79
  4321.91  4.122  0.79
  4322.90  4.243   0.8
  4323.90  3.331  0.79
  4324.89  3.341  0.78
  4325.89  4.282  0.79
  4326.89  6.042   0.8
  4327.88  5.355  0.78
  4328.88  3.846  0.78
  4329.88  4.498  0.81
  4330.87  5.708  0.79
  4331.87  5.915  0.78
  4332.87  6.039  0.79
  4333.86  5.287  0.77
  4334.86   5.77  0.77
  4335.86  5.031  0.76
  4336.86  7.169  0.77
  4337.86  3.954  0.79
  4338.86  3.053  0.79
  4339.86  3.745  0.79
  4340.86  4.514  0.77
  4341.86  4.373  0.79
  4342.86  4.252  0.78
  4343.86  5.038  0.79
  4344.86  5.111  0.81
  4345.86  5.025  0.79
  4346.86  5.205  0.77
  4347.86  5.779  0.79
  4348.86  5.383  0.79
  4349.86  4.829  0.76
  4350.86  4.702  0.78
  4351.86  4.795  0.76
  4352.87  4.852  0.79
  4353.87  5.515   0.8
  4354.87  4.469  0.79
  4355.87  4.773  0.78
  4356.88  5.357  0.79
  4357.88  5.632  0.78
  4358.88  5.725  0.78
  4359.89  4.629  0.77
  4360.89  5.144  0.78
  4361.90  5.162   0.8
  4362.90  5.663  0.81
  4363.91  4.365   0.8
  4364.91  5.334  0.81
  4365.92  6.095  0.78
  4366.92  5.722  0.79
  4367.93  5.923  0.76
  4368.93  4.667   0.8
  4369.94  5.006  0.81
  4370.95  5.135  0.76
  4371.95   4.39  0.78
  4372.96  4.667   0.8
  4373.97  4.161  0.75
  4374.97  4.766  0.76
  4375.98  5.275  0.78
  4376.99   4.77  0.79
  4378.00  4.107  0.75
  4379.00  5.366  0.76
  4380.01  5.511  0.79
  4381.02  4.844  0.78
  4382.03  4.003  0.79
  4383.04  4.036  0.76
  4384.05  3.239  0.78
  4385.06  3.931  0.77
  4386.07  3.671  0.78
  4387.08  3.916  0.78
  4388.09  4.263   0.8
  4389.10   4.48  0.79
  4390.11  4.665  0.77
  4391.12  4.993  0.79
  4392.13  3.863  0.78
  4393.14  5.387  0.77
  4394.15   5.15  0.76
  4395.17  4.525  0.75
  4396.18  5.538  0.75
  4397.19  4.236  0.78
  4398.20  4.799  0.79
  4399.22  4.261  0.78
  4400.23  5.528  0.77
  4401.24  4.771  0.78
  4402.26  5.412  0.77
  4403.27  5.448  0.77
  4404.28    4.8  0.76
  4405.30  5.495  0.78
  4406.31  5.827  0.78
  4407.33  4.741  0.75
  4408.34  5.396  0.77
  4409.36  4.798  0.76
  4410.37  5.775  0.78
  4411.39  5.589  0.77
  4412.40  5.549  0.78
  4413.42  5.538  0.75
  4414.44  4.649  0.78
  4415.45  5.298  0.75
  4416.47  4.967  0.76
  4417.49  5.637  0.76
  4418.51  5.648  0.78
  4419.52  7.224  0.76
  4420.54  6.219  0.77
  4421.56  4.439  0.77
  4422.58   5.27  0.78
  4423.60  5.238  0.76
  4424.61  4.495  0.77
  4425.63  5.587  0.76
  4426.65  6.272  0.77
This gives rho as -0.57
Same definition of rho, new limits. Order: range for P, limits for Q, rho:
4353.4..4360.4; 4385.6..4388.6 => -0.37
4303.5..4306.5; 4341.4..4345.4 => 2.39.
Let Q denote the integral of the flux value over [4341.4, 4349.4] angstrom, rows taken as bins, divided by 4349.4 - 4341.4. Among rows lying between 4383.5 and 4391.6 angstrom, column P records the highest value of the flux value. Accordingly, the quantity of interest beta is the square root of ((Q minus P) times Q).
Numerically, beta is 0.4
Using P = 4.993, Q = 5.03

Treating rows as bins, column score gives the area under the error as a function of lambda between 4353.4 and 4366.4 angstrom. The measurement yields 10.3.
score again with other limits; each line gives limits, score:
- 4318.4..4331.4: 10.3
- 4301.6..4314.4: 10.0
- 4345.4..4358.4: 10.2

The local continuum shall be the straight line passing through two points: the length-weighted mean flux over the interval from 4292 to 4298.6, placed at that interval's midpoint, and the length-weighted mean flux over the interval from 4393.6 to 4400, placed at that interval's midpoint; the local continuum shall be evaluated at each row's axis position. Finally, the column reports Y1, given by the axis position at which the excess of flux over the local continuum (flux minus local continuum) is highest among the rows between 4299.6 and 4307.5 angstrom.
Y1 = 4307.00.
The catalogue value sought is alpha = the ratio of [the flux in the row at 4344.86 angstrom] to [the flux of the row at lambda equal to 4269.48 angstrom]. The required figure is 1.4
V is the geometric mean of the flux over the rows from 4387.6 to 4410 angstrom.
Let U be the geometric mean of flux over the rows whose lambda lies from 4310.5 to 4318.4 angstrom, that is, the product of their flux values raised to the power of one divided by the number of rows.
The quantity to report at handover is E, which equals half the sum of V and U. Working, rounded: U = 4.56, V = 4.9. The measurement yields 4.7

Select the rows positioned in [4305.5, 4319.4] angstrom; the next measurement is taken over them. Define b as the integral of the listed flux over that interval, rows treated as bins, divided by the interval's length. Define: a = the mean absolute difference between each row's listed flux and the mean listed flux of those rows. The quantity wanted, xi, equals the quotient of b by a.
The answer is 7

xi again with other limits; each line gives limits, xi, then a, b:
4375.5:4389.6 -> 8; 0.56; 4.4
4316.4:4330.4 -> 6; 0.72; 4.6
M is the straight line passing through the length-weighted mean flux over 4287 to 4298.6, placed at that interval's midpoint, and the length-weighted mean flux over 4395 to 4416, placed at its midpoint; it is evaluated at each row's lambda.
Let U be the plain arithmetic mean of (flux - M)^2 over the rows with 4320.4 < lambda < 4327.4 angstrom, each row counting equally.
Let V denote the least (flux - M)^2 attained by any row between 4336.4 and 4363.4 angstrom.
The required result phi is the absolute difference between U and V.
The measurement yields 0.9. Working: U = 0.9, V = 0.000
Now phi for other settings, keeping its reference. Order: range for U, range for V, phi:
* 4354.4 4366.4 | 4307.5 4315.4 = 0.6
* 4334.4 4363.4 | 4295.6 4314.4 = 0.8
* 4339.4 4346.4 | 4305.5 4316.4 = 0.2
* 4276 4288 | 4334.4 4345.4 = 1.0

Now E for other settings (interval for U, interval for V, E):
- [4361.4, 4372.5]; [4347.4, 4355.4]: 5.1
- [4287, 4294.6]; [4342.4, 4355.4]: 4.4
